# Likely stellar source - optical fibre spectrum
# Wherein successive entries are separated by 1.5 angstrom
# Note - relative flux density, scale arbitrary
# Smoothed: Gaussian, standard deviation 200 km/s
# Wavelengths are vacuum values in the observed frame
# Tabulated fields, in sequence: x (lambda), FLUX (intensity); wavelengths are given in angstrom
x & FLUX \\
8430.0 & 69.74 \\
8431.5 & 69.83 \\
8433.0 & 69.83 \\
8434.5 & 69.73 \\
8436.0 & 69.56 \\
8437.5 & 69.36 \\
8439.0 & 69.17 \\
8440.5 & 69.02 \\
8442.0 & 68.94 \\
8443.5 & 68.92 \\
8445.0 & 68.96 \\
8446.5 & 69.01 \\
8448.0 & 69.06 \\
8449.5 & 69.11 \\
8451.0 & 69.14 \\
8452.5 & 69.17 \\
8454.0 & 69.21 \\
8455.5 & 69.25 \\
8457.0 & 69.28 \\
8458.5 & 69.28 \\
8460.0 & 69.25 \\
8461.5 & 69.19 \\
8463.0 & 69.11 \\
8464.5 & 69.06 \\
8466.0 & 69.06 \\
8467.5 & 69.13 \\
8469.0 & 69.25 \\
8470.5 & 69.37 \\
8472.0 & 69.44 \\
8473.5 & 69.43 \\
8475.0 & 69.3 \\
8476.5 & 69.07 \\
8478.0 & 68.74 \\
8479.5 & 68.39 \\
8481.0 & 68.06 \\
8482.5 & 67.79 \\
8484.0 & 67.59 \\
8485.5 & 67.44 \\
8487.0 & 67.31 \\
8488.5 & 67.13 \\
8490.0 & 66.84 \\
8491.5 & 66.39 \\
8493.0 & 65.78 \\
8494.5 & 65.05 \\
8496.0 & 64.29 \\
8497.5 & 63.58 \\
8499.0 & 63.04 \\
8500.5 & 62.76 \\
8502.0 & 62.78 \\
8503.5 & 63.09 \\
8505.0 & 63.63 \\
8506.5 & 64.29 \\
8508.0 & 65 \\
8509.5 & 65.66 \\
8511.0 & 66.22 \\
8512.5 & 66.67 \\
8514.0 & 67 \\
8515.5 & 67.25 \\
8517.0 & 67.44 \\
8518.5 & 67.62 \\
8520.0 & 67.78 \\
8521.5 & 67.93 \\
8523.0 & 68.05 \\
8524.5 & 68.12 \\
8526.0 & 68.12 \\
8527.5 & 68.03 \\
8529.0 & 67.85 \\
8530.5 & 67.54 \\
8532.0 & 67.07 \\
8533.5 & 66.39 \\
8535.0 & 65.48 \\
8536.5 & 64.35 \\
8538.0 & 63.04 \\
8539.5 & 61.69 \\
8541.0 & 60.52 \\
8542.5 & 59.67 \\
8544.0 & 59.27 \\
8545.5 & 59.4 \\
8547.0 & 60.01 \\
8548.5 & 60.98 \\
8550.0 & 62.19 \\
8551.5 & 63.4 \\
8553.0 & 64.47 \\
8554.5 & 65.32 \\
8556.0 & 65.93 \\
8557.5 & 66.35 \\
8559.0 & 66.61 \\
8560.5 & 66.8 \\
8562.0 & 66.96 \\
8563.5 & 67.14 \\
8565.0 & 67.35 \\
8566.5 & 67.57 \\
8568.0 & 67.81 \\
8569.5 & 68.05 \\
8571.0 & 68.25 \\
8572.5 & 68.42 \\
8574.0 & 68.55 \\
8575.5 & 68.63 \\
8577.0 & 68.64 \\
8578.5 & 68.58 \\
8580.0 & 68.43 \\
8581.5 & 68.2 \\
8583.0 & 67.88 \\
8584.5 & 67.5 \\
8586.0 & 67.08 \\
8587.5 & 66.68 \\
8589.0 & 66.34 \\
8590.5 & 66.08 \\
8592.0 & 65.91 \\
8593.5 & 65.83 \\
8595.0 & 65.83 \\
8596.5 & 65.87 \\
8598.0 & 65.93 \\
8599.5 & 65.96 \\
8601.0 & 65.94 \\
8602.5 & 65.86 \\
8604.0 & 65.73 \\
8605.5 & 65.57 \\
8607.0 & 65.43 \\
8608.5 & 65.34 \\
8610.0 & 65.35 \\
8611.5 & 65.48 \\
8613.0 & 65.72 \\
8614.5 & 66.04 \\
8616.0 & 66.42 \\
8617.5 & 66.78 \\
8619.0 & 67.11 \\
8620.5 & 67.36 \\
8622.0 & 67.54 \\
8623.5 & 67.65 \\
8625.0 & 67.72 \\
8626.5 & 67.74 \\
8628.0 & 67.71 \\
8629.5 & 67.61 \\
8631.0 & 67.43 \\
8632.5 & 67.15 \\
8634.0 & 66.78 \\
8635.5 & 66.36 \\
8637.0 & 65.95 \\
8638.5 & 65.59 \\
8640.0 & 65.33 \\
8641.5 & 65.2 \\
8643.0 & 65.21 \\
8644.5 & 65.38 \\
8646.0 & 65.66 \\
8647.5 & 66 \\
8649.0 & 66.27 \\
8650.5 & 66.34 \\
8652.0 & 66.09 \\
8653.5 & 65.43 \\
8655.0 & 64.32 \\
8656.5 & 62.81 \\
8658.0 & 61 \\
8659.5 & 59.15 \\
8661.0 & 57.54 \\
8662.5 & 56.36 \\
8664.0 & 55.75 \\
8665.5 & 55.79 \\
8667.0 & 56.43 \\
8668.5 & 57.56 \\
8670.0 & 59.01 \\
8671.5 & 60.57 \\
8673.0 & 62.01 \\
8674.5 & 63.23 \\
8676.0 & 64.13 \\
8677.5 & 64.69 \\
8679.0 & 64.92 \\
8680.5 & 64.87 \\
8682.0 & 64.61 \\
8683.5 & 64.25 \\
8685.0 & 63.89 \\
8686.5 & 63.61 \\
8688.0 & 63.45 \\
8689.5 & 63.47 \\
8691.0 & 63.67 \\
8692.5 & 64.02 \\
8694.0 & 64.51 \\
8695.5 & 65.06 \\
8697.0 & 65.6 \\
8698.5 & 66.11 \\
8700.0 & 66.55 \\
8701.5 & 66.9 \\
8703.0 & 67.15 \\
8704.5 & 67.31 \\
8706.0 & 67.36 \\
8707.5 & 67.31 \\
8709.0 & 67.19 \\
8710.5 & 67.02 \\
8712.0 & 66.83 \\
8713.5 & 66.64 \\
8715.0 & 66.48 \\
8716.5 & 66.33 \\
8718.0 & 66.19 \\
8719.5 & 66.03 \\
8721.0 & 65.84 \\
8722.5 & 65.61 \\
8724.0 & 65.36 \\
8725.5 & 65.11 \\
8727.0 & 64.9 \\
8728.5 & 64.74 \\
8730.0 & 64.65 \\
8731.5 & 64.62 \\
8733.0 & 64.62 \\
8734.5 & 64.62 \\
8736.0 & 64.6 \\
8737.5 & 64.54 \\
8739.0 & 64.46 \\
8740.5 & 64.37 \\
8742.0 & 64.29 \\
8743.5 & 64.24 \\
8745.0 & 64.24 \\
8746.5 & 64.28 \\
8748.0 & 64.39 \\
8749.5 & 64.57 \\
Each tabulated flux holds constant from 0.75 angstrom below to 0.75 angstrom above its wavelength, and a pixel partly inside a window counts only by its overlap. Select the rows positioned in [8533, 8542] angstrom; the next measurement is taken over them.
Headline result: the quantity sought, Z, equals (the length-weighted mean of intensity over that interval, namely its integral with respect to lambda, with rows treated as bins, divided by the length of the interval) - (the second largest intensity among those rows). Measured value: -2.1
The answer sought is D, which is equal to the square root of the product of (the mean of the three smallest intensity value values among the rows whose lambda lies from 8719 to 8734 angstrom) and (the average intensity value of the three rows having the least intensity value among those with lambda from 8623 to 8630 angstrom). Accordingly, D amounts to 66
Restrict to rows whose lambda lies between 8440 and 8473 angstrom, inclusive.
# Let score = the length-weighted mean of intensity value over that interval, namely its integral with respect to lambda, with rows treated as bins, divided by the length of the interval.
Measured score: 69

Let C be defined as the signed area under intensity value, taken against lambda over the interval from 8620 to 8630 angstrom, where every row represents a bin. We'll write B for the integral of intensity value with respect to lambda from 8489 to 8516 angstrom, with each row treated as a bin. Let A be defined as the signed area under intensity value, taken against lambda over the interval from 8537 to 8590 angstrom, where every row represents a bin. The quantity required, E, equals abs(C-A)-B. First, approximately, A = 3473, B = 1754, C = 676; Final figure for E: 1043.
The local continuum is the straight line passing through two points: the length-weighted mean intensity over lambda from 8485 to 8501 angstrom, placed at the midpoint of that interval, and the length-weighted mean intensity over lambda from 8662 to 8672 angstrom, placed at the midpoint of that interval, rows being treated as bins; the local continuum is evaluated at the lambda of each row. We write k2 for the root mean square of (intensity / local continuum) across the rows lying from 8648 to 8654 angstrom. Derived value 1.14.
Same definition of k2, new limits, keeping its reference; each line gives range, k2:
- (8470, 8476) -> 1.05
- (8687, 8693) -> 1.13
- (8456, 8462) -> 1.03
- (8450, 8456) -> 1.03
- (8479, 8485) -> 1.03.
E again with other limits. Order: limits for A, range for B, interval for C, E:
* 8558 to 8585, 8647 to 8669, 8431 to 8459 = -1237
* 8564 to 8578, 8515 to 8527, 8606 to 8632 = -33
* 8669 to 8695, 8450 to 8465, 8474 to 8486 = -209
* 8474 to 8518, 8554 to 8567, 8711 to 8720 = 1446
